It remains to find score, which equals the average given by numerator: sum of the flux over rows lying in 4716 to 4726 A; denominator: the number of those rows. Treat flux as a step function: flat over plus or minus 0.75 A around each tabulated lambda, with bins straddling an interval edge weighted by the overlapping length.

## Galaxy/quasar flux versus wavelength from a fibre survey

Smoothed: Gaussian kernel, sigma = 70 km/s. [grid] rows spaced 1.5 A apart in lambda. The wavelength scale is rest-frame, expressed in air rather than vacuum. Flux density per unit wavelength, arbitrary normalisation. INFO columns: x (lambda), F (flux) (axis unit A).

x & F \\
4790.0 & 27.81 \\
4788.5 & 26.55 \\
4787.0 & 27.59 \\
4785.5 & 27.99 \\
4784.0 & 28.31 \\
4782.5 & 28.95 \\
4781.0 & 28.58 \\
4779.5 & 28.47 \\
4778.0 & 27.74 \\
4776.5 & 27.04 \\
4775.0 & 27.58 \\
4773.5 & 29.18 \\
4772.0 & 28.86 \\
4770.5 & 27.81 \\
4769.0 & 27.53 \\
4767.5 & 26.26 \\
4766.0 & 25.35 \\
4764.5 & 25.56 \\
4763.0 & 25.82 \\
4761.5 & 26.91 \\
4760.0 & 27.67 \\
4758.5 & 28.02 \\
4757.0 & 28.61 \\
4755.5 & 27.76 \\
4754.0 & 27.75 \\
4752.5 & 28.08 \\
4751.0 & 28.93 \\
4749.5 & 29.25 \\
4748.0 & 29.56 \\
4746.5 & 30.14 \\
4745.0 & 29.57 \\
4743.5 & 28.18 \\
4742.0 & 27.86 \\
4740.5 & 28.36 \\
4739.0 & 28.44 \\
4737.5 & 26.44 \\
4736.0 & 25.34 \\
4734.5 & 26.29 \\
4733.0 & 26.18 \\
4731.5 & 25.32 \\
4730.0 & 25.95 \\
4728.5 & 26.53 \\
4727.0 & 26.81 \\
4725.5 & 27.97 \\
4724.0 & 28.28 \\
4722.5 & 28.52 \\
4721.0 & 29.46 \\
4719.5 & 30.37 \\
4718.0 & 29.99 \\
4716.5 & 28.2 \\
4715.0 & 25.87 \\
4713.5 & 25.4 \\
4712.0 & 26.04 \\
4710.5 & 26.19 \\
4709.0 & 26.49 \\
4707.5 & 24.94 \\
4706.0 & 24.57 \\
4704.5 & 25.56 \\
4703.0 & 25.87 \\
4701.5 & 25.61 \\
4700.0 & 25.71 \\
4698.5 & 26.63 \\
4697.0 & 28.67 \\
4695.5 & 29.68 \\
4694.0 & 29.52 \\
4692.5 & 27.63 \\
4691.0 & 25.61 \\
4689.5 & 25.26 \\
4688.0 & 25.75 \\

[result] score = 29.0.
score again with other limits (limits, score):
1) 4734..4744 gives 27.3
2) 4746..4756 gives 28.8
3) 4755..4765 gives 27.2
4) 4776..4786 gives 28.2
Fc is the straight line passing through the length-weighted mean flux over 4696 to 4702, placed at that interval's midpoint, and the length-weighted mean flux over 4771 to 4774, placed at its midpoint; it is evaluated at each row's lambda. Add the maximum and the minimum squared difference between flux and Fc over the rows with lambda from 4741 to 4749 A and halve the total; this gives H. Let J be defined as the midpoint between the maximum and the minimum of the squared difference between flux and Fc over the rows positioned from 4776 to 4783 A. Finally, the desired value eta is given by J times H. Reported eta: 4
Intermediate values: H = 1.9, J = 2.0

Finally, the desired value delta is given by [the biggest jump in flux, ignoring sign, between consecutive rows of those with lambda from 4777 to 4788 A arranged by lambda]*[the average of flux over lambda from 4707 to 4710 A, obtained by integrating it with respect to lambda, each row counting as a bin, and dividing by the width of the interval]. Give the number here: 19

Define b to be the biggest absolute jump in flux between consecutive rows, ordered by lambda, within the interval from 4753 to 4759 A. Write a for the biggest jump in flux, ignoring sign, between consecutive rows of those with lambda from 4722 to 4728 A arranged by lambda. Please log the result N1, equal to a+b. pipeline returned 2.0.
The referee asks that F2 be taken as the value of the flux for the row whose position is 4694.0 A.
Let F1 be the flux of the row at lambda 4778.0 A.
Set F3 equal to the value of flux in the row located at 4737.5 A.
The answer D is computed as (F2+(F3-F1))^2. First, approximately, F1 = 27.74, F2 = 29.52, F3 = 26.44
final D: 796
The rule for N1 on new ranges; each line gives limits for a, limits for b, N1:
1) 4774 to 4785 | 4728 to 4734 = 1.6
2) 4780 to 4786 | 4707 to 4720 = 3.0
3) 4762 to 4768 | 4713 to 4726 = 3.2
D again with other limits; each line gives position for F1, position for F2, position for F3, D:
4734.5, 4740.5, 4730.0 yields 785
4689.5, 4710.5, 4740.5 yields 858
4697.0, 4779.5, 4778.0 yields 758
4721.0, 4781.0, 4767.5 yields 644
